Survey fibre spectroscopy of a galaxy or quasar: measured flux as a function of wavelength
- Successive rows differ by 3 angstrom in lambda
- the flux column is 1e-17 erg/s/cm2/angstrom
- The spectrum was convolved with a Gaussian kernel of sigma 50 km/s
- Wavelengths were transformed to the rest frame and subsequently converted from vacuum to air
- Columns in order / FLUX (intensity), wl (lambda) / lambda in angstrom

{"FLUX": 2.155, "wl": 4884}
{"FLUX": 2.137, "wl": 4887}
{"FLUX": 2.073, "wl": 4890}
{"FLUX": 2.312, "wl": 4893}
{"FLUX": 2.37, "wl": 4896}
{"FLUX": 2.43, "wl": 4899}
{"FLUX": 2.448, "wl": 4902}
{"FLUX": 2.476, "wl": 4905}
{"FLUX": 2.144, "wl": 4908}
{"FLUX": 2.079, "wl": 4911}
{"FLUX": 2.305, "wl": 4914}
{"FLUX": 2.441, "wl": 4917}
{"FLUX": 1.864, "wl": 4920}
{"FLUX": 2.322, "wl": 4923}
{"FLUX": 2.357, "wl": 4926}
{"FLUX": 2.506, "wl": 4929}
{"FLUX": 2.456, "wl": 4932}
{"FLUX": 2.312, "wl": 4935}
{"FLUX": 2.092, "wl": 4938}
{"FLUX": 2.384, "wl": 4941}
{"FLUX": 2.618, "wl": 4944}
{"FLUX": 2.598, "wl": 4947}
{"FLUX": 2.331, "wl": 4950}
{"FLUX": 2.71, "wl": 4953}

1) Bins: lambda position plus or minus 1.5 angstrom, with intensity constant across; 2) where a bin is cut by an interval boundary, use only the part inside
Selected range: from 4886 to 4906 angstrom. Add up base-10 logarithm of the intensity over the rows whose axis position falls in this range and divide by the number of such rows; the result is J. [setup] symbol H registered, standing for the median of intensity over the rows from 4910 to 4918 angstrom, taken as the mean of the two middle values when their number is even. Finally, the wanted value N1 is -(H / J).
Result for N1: -6.32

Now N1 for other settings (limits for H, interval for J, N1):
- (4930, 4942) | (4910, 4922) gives -7.02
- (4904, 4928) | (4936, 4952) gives -6.09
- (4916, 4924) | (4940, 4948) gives -5.76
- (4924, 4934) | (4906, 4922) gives -7.35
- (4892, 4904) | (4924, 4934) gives -6.20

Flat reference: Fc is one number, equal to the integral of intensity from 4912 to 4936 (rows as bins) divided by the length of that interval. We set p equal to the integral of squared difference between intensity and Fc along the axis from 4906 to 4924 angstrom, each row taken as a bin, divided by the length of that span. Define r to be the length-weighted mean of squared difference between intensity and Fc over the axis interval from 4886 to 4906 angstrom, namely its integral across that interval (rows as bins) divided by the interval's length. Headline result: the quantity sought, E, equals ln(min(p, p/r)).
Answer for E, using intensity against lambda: -2.96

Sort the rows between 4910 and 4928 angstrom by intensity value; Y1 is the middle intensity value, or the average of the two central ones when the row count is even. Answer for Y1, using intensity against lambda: 2.31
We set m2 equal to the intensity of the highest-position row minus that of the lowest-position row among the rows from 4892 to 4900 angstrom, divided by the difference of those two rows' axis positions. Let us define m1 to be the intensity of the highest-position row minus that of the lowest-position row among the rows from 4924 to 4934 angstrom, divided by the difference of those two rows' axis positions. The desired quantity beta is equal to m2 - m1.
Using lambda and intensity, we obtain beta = 0.003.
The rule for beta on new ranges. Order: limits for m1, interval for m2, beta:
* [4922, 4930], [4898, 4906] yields -0.023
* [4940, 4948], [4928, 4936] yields -0.068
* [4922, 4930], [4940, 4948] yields 0.005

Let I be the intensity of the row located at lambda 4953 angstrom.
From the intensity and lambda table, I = 2.71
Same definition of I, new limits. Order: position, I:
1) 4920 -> 1.864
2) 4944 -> 2.618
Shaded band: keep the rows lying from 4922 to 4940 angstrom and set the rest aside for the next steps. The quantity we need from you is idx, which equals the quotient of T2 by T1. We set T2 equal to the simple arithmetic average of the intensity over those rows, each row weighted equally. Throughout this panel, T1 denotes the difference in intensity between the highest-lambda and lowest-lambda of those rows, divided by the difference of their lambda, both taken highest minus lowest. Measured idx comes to -153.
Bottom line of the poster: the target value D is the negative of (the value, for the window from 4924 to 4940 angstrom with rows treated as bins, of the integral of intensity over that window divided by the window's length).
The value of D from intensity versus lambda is -2.35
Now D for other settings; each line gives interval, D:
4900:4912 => -2.30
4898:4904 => -2.44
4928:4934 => -2.46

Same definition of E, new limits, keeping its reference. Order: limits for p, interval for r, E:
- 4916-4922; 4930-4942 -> -2.22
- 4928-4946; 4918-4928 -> -3.36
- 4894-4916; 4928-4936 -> -3.91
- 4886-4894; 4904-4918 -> -3.44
